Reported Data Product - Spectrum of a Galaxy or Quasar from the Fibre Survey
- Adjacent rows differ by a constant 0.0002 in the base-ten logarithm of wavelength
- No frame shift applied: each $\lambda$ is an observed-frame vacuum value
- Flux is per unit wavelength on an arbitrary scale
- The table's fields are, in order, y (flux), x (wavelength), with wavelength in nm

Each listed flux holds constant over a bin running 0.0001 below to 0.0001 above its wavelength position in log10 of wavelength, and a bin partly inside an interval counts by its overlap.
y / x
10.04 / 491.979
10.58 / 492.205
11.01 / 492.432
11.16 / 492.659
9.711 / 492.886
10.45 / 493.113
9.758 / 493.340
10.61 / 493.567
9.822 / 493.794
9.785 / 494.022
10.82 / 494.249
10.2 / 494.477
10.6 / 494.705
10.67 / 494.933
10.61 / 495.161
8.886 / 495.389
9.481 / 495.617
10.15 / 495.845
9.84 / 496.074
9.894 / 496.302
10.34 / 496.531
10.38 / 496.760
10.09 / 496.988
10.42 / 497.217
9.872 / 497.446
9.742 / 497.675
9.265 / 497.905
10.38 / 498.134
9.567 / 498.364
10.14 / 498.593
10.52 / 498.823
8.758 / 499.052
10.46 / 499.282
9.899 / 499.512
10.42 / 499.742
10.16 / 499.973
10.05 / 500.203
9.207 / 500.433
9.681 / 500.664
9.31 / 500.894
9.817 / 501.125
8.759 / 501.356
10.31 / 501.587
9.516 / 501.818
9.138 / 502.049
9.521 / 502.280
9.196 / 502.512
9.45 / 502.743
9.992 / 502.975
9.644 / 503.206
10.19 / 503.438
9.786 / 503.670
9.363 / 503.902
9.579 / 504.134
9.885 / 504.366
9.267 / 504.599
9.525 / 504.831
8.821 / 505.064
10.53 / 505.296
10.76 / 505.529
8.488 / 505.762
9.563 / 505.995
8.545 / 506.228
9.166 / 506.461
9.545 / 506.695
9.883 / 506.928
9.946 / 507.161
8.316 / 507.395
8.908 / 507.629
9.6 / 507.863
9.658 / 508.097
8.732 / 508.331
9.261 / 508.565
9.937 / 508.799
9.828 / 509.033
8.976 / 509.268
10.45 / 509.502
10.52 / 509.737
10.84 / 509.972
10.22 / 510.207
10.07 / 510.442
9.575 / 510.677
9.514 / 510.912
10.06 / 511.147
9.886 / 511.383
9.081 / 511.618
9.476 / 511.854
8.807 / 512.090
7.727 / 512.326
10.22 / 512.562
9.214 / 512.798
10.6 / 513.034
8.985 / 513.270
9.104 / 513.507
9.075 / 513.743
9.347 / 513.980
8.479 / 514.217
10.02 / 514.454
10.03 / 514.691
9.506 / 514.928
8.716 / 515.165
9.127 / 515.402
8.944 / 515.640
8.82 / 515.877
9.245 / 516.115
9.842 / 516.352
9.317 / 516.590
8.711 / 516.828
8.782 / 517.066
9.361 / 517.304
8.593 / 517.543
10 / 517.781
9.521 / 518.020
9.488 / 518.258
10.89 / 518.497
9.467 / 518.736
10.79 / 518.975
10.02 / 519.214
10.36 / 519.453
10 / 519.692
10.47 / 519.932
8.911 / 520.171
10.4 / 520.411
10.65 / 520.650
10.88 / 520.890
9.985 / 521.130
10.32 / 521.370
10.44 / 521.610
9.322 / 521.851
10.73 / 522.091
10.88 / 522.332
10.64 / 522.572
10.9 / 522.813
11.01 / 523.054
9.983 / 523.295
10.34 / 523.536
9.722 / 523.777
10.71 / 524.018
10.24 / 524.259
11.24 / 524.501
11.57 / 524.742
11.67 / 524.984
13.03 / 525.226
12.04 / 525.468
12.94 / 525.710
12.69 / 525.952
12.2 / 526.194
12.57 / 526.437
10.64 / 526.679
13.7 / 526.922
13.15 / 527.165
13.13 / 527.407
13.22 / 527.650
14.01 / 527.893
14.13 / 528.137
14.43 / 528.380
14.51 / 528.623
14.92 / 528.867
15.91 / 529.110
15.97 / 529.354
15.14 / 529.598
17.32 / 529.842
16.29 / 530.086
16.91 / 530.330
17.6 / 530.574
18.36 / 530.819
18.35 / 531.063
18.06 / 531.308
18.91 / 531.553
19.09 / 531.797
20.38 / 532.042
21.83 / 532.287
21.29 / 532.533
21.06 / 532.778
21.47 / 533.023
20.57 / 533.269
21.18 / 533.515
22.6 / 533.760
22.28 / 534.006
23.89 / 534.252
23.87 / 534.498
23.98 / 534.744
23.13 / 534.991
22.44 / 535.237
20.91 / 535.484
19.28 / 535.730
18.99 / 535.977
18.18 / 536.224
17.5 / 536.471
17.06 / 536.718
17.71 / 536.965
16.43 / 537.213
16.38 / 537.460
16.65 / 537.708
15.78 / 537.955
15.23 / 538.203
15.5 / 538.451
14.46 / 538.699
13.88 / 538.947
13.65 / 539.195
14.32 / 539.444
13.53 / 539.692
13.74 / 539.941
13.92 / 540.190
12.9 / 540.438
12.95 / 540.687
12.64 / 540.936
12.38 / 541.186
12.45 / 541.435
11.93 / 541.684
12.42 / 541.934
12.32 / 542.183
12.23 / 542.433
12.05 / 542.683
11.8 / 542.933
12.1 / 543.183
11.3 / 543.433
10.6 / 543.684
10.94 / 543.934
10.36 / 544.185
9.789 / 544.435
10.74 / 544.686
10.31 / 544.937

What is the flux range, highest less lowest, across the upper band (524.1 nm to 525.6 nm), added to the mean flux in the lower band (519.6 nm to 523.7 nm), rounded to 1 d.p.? 13.1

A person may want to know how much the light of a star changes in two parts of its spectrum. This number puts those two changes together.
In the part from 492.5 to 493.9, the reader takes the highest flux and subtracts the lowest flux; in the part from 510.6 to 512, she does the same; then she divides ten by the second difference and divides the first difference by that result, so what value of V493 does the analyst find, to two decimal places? 0.14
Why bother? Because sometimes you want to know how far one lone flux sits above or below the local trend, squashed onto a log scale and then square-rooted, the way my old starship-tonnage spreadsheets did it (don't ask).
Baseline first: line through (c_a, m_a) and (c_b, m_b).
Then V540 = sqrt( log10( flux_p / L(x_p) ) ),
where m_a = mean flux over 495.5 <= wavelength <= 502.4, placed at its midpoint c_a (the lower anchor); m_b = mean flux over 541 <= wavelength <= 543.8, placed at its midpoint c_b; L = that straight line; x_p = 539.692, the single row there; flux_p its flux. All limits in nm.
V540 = 0.24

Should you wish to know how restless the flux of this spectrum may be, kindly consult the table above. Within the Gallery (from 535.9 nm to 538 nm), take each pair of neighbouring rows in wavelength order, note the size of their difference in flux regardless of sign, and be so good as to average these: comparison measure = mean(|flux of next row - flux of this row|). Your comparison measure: 0.63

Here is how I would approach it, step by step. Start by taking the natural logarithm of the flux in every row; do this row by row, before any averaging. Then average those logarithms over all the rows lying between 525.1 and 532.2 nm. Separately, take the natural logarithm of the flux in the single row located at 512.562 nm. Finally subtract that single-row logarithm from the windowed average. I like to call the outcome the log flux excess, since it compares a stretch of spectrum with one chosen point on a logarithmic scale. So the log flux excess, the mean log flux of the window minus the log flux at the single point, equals 0.38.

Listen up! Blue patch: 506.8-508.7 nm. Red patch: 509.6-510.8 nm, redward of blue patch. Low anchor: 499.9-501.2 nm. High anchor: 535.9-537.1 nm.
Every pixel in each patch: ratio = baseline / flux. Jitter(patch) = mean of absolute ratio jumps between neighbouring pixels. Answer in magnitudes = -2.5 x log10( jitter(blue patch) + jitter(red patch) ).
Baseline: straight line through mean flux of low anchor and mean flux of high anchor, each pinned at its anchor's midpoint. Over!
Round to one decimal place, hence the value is 2.2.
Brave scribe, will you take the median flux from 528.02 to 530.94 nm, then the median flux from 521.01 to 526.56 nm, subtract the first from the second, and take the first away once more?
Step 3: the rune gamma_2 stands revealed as -21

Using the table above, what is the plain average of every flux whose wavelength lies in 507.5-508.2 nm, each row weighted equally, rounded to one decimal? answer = 9.4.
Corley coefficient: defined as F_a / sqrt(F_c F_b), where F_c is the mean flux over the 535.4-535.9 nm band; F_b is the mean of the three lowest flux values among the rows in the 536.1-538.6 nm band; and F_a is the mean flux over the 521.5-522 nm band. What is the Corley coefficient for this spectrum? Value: 0.56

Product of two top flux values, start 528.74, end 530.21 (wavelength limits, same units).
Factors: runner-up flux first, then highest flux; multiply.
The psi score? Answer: 282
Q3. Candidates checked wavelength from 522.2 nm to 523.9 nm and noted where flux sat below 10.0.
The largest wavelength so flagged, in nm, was 523.777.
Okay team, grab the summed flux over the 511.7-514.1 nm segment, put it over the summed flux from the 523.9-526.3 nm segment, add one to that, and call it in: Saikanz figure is 1.8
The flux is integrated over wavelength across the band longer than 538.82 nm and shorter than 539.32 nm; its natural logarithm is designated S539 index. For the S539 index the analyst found 1.9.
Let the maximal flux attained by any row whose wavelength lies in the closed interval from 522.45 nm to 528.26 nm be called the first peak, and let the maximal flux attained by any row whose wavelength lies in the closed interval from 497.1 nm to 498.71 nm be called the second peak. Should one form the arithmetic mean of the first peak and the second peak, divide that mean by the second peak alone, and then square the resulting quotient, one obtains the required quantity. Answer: 1.4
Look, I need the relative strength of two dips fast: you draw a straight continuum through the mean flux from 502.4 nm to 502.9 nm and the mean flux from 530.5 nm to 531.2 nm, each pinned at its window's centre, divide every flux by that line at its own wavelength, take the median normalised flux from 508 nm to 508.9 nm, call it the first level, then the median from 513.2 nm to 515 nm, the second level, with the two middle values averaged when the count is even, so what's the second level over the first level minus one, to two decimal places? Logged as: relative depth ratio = -0.16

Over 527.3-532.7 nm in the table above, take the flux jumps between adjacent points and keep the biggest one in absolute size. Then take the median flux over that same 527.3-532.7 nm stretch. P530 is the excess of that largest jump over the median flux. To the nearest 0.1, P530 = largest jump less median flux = -14.4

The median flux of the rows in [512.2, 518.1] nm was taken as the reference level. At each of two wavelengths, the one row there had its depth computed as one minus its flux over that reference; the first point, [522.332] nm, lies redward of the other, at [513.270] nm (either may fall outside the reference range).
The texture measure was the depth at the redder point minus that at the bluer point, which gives -0.21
